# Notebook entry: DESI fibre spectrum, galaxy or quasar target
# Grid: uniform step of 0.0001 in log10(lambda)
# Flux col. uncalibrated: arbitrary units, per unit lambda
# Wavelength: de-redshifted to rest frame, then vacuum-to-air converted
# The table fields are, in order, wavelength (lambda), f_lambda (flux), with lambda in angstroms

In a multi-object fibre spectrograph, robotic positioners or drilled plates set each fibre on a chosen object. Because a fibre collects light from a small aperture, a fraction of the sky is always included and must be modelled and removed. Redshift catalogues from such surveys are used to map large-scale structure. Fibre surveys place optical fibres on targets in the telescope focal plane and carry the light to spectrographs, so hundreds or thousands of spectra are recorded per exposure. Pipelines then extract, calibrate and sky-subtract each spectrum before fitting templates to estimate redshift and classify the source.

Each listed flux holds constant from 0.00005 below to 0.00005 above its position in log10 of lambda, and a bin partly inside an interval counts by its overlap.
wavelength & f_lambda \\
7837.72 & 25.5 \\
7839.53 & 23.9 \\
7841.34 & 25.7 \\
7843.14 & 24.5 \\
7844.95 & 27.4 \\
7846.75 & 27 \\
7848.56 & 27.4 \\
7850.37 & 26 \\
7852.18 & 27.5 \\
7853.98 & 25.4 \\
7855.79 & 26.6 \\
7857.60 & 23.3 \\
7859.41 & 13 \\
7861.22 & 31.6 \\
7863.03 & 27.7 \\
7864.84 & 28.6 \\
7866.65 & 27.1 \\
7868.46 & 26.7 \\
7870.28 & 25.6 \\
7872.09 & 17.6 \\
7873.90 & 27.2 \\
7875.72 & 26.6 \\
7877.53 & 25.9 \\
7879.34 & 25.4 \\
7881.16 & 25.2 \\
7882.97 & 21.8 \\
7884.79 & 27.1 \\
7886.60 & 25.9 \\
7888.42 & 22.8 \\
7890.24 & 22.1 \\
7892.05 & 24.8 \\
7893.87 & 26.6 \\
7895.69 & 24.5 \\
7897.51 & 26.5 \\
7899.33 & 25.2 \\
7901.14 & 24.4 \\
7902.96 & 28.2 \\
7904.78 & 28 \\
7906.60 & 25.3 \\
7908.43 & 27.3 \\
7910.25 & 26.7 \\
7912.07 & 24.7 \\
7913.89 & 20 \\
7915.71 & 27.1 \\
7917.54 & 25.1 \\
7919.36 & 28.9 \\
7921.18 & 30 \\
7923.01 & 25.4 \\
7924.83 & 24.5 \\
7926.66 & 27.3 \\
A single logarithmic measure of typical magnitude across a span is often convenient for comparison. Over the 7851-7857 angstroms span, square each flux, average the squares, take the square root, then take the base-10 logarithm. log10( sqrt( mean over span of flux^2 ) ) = 1.42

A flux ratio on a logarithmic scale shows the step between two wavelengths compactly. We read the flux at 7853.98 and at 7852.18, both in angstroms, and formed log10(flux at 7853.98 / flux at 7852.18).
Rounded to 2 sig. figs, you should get -0.034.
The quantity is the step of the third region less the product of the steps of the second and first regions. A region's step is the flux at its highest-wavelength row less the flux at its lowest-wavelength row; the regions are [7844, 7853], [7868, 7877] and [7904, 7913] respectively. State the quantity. -3.3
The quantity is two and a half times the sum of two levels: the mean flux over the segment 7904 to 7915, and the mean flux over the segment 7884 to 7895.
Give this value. 125.5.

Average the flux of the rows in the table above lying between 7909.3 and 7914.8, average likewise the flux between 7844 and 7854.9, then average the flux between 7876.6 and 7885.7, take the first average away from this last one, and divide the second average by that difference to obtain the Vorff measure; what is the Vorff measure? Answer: 21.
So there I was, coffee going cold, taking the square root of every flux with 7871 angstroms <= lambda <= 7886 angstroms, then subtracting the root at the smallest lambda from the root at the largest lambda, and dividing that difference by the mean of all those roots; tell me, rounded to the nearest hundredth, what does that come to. 0.20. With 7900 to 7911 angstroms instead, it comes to 0.04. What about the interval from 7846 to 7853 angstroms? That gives 0.01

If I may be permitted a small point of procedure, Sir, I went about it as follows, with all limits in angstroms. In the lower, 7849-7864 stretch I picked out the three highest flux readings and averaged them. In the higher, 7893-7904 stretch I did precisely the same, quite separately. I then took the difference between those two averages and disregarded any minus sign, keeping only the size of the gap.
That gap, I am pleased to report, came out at 1.83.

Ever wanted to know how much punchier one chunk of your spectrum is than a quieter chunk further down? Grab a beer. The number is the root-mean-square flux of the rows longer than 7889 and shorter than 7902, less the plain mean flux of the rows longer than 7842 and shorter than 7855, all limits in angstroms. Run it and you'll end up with -1.5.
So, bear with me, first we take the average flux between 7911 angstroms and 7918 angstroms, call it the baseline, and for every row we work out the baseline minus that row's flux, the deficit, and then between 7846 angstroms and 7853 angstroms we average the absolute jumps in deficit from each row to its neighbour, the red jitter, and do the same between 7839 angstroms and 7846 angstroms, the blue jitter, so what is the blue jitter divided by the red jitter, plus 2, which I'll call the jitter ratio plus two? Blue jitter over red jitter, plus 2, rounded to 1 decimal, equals 3.8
